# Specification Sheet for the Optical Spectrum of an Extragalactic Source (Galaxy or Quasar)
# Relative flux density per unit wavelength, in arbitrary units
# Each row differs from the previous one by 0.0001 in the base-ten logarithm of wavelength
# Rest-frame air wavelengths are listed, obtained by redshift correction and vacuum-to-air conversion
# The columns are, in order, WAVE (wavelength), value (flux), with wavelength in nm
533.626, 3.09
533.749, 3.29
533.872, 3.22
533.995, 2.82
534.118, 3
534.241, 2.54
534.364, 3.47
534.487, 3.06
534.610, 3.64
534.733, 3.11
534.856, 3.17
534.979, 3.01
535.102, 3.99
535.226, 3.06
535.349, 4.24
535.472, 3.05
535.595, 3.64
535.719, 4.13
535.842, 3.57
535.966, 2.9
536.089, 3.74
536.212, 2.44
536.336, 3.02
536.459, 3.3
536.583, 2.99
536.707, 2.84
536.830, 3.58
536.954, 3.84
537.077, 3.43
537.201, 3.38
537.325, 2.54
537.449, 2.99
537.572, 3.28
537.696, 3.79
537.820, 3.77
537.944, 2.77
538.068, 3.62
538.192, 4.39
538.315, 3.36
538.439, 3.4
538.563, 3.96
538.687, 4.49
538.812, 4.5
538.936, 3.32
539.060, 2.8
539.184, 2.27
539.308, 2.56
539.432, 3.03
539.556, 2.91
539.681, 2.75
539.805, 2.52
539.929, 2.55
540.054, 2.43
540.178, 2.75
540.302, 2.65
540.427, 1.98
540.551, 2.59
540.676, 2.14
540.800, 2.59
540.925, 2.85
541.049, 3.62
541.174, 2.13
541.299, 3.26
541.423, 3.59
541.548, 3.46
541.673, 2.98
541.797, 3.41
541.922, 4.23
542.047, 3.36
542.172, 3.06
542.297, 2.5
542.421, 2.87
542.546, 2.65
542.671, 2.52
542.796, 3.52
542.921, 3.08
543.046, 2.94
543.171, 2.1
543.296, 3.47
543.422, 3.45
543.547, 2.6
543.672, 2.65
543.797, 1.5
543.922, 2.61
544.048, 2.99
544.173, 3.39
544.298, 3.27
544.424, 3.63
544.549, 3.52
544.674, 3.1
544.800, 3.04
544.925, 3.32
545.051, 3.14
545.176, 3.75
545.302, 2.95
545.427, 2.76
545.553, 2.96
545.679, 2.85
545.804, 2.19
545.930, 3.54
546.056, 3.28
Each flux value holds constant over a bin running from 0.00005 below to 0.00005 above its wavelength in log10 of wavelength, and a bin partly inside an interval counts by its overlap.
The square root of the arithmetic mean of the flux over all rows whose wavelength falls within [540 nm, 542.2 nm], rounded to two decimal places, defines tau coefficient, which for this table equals 1.72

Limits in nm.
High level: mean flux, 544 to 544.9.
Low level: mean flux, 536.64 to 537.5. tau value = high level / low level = 1.02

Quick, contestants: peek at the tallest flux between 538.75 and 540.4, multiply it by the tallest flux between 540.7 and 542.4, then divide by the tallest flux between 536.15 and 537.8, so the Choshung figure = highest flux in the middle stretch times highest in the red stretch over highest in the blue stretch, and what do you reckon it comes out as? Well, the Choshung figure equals 4.96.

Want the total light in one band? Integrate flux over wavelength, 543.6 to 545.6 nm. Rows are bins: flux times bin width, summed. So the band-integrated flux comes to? 6.1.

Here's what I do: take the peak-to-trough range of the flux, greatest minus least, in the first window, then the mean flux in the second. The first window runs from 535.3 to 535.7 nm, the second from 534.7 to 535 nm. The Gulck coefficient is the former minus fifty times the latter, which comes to -154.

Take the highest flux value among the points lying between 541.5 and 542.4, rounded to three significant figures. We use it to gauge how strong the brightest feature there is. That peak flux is 4.23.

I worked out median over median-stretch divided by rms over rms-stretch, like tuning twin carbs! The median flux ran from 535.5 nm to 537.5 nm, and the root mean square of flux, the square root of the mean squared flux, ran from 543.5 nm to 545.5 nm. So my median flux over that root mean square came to 1.09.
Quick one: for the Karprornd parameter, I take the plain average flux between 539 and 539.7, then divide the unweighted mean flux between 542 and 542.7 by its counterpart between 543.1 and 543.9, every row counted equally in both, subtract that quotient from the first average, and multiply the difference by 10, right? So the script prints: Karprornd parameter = 16.4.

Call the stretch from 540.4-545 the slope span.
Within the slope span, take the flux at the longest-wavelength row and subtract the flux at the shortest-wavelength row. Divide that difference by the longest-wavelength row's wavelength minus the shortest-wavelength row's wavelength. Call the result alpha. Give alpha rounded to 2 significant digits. 0.30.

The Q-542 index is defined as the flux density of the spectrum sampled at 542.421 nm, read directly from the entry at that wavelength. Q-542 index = 2.87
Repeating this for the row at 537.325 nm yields 2.54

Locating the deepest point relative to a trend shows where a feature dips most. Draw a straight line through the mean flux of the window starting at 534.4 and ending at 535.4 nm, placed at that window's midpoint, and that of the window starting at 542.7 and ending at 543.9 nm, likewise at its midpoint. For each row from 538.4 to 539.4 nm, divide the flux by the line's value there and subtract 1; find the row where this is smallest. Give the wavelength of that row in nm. 539.184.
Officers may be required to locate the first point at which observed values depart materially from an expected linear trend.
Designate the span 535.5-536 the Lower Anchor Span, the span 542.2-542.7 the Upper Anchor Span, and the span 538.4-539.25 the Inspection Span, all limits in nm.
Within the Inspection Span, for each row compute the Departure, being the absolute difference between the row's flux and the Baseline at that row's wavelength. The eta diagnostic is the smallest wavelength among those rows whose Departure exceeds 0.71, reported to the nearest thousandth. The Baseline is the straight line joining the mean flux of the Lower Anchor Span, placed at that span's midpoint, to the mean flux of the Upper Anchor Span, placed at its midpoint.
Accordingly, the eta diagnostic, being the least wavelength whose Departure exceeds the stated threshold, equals 538.563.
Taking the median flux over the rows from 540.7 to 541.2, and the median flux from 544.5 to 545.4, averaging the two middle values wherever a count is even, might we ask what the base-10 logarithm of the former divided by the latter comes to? -0.062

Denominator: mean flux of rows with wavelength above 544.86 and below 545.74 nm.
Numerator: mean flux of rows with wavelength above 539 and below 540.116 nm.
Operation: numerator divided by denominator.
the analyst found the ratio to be 0.85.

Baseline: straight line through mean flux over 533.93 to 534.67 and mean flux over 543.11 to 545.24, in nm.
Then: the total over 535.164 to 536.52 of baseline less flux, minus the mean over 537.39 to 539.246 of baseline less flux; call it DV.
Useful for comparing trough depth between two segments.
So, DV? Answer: -2.8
